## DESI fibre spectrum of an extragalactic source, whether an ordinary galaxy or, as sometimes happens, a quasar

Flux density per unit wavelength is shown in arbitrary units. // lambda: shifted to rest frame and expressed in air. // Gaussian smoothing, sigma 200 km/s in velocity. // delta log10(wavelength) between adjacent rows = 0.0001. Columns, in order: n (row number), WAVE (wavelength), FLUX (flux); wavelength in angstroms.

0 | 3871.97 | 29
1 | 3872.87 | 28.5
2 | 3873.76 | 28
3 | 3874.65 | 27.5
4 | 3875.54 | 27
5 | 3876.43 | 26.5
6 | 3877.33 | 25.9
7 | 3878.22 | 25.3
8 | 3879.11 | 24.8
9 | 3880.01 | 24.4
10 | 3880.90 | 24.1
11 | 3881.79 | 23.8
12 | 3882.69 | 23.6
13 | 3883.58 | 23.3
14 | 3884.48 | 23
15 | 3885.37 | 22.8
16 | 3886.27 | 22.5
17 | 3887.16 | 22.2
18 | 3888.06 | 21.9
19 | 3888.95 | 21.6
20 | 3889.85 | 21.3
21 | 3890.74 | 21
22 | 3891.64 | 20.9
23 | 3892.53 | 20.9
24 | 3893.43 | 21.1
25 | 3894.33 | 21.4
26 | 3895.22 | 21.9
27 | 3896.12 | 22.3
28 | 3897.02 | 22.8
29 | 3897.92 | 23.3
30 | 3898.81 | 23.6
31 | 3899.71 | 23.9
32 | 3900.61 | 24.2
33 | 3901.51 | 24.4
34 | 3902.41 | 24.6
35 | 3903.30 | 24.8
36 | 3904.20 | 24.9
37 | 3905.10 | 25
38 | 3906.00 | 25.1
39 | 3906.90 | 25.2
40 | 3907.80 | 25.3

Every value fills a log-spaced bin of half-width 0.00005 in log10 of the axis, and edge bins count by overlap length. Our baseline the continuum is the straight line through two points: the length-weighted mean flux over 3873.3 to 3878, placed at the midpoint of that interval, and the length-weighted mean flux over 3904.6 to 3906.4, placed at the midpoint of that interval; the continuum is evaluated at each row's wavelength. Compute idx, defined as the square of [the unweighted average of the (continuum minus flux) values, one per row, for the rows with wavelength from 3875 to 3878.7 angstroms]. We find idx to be 0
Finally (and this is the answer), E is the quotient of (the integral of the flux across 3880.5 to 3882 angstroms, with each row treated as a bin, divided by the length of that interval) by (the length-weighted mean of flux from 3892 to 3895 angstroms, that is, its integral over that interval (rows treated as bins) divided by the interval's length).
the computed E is 1.13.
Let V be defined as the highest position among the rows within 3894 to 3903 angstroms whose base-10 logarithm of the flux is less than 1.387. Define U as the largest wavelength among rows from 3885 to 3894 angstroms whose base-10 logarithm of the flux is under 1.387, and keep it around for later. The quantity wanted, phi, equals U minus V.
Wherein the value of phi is -7.2 angstroms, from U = 3893.43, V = 3900.61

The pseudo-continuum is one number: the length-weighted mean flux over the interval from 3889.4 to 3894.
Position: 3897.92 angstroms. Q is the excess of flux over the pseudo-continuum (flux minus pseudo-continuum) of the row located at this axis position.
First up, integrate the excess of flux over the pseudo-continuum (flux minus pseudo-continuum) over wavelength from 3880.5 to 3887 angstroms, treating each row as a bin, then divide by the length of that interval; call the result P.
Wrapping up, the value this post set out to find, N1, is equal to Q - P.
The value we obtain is 0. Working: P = 2.2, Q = 2.3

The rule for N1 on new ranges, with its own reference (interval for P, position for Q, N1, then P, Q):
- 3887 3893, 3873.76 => 7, 0.3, 7.0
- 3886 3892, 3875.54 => 5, 0.6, 6.0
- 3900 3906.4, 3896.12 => -2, 3.6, 1.3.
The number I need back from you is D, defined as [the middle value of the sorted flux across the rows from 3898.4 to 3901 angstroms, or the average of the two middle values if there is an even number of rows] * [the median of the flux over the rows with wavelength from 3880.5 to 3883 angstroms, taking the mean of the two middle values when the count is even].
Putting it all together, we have 569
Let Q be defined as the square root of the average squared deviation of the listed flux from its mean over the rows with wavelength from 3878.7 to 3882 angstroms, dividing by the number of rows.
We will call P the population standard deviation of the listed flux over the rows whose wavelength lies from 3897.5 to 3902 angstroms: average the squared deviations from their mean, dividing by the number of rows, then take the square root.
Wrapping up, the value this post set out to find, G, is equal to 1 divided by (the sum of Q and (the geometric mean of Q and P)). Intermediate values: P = 0.40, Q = 0.4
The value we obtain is 1.33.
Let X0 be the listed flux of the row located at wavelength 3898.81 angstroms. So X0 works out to 23.6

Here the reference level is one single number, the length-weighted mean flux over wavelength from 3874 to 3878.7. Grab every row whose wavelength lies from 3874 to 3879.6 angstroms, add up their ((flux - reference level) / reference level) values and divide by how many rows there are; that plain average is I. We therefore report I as -0.01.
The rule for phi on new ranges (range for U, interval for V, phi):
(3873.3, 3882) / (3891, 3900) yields -17.9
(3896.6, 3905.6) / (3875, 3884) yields 17.0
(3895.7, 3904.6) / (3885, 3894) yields 7.2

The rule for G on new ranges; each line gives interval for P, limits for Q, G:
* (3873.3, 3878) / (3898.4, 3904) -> 1.05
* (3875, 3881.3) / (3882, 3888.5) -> 0.77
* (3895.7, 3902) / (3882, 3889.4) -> 0.76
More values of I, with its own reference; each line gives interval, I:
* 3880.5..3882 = -0.10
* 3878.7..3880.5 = -0.07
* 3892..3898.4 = -0.17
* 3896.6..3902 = -0.11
